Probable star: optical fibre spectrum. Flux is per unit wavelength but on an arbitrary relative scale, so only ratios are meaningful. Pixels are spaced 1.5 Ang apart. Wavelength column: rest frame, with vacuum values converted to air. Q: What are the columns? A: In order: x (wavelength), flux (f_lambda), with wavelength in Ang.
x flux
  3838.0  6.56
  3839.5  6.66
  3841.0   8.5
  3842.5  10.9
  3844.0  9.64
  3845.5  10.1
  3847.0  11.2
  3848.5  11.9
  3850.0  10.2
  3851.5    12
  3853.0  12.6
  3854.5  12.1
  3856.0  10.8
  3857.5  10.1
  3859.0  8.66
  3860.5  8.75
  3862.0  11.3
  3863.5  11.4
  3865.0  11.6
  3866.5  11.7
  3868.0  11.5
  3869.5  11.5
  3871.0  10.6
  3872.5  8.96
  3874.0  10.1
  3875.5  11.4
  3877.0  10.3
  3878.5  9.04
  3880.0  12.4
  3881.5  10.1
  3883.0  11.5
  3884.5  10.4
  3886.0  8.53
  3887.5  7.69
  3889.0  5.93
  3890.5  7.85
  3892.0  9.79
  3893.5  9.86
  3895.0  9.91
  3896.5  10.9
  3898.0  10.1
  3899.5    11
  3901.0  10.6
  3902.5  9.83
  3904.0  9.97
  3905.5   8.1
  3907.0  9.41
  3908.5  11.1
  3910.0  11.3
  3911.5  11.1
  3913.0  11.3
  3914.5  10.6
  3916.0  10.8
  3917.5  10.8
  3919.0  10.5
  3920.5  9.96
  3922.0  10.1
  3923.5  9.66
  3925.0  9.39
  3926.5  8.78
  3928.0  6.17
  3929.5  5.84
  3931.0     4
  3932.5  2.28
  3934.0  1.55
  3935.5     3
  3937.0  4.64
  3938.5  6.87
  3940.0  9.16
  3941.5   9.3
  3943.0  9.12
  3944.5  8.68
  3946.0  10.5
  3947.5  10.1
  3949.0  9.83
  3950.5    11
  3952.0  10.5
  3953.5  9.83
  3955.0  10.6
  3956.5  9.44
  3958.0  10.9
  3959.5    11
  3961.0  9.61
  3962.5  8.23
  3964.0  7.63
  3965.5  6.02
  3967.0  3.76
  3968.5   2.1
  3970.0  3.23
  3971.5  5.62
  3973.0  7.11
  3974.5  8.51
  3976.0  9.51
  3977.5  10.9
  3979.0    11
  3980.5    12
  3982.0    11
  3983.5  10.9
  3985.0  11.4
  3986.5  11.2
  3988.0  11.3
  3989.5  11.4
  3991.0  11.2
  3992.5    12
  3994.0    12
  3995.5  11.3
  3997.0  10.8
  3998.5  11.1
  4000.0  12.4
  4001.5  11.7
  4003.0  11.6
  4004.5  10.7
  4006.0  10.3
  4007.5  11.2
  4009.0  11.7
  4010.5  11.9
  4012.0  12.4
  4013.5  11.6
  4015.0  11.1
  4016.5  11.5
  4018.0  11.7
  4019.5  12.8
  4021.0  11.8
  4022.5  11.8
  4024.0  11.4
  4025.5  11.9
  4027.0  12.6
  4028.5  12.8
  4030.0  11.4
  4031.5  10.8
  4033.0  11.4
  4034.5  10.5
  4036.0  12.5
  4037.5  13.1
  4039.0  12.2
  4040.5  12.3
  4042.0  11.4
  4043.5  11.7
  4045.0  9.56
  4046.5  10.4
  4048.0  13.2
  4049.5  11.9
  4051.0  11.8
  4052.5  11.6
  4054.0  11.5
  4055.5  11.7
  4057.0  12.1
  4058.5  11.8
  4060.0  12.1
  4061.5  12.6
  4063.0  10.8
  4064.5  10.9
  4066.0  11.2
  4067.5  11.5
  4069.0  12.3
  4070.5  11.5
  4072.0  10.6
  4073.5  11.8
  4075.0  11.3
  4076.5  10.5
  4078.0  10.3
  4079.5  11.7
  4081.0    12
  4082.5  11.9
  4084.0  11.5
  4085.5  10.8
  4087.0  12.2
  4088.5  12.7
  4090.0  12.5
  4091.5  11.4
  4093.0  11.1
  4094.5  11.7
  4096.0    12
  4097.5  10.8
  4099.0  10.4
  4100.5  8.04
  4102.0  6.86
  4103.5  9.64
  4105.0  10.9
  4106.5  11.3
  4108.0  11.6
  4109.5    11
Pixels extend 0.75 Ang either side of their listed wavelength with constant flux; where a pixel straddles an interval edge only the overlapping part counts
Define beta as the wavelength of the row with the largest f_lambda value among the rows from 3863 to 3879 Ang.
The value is 3866.5 Ang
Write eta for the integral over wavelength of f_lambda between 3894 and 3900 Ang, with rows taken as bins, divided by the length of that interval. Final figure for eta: 10.4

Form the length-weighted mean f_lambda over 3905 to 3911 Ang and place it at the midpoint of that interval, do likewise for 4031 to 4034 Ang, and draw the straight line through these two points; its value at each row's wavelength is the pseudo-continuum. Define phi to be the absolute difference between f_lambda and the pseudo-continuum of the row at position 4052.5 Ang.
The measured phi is 0.4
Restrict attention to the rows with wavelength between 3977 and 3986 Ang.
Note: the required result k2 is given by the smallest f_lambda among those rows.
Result 10.9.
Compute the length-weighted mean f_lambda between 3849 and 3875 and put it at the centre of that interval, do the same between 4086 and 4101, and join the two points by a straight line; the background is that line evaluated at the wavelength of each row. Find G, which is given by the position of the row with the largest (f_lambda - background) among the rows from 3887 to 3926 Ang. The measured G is 3910.0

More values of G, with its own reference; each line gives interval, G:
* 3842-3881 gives 3853.0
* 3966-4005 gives 4000.0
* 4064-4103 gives 4088.5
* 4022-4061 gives 4048.0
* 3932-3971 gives 3950.5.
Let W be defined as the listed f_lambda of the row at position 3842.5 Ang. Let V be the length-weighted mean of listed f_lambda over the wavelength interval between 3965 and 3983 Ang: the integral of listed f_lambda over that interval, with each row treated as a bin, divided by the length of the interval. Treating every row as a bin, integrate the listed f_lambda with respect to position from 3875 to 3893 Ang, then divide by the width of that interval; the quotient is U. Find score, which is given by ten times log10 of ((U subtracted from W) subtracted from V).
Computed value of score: 8.0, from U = 9.6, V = 7.6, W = 10.9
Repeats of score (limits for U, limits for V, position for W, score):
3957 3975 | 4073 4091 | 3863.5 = 8.6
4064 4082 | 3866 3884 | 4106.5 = 10.3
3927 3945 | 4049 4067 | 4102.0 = 10.3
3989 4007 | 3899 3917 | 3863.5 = 10.2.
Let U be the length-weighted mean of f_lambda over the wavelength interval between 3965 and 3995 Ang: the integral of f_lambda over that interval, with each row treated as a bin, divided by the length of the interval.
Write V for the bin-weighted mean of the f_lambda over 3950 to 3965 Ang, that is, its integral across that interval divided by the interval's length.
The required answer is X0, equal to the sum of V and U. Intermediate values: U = 9.2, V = 9.8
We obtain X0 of 18.9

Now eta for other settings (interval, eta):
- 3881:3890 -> 9.0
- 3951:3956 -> 10.3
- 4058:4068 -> 11.6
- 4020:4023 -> 11.9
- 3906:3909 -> 10.0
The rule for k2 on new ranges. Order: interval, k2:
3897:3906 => 8.1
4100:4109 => 6.86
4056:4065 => 10.8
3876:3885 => 9.04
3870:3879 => 8.96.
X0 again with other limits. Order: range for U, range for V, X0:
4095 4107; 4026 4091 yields 21.7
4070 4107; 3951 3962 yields 21.3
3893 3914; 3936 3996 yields 19.6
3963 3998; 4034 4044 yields 21.2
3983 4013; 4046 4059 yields 23.2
